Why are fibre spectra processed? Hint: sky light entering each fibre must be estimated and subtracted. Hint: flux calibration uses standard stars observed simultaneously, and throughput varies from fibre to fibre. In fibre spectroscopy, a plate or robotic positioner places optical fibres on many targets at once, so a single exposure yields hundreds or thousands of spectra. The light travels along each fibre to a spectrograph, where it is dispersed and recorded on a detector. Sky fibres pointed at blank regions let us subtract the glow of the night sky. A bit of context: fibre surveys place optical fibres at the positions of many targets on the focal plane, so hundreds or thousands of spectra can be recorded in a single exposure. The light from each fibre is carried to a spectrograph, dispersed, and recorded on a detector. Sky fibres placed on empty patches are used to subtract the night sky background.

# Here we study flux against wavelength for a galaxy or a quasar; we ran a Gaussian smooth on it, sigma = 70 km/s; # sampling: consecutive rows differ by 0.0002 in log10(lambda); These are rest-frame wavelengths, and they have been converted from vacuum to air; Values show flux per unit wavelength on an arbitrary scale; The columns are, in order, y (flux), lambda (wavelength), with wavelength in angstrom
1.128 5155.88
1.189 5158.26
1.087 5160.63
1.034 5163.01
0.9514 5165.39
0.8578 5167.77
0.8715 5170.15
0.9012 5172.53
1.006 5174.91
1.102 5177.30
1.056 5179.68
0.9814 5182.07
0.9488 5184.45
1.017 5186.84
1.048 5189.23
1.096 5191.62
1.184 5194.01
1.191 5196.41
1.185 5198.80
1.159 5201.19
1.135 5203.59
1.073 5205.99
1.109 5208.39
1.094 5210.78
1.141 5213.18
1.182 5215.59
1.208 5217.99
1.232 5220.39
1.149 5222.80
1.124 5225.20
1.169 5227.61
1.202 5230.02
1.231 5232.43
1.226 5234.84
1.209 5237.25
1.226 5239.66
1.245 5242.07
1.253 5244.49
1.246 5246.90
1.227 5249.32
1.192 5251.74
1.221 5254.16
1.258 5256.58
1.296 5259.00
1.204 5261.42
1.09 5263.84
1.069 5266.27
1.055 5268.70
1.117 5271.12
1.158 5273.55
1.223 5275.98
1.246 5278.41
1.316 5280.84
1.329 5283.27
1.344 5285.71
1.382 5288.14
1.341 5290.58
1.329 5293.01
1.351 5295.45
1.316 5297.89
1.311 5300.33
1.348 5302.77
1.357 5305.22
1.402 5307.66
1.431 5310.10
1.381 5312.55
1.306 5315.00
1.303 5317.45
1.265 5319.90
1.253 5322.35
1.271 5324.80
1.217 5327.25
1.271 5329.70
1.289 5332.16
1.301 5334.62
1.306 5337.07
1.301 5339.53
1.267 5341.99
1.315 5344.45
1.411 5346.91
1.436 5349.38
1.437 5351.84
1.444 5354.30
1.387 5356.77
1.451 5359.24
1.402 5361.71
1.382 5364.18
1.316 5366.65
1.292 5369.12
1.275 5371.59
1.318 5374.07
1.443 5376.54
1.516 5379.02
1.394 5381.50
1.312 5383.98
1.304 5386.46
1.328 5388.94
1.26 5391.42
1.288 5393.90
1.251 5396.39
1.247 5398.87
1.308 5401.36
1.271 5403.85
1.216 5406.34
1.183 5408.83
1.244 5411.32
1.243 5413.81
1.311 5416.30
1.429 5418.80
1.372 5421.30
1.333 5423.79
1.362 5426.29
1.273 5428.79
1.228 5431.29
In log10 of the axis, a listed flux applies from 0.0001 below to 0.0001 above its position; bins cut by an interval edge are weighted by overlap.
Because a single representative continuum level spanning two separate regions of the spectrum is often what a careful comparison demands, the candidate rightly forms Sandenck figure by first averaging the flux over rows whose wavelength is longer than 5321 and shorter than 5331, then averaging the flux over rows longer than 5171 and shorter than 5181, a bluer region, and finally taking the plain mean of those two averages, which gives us 1.13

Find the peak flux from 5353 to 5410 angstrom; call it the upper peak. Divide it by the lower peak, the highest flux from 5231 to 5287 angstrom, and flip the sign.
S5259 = -1.13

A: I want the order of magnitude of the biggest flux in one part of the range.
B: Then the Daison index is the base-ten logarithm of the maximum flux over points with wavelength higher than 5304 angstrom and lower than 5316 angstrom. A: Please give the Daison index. 0.156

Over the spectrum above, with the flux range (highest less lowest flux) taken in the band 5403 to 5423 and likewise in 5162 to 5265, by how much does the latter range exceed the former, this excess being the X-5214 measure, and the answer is 0.19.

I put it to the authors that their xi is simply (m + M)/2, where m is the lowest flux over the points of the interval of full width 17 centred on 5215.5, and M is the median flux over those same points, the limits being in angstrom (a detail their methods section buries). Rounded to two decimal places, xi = 1.12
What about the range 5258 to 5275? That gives 1.09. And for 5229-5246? 1.21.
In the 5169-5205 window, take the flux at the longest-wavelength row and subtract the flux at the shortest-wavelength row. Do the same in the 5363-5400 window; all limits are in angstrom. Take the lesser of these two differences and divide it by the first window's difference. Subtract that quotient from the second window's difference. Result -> 0.4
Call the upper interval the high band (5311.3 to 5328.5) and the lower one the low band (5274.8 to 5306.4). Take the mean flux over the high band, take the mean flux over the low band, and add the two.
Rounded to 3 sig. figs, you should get 2.61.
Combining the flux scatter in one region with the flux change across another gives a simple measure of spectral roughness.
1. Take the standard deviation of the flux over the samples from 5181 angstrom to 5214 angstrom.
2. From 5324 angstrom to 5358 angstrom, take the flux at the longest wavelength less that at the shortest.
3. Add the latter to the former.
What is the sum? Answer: 0.19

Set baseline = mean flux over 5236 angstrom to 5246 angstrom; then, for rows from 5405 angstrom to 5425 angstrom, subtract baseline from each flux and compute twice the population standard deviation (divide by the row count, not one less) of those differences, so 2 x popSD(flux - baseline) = 0.16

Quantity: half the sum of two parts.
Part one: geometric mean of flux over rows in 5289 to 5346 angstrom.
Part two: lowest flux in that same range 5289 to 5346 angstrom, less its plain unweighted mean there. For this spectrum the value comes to 0.61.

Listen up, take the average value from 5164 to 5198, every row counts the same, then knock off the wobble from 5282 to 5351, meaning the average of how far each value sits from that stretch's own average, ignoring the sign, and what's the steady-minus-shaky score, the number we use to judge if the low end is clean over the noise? 0.97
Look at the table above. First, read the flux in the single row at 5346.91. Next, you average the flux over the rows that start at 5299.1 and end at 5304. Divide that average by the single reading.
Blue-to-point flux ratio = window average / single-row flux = 0.94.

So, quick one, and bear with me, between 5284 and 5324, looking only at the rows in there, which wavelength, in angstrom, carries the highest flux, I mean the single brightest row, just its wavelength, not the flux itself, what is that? 5310.10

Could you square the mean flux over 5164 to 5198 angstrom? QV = 1.0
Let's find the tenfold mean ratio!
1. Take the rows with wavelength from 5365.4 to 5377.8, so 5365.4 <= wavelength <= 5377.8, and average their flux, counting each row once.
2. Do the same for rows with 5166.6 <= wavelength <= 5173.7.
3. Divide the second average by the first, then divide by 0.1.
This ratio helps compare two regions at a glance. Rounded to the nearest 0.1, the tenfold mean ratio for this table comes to 6.6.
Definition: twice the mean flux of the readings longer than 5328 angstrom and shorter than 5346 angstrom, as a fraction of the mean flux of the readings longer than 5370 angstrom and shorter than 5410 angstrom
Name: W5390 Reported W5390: 1.98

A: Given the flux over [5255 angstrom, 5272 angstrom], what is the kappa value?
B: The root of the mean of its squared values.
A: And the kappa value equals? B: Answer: 1.16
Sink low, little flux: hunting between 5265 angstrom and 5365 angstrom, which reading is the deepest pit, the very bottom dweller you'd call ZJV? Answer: 1.055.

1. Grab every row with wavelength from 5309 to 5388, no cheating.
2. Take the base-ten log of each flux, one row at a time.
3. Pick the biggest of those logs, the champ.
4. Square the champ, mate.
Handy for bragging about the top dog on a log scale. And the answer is 0.033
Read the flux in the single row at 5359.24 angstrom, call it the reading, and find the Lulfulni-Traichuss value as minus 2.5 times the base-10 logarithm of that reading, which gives -0.40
